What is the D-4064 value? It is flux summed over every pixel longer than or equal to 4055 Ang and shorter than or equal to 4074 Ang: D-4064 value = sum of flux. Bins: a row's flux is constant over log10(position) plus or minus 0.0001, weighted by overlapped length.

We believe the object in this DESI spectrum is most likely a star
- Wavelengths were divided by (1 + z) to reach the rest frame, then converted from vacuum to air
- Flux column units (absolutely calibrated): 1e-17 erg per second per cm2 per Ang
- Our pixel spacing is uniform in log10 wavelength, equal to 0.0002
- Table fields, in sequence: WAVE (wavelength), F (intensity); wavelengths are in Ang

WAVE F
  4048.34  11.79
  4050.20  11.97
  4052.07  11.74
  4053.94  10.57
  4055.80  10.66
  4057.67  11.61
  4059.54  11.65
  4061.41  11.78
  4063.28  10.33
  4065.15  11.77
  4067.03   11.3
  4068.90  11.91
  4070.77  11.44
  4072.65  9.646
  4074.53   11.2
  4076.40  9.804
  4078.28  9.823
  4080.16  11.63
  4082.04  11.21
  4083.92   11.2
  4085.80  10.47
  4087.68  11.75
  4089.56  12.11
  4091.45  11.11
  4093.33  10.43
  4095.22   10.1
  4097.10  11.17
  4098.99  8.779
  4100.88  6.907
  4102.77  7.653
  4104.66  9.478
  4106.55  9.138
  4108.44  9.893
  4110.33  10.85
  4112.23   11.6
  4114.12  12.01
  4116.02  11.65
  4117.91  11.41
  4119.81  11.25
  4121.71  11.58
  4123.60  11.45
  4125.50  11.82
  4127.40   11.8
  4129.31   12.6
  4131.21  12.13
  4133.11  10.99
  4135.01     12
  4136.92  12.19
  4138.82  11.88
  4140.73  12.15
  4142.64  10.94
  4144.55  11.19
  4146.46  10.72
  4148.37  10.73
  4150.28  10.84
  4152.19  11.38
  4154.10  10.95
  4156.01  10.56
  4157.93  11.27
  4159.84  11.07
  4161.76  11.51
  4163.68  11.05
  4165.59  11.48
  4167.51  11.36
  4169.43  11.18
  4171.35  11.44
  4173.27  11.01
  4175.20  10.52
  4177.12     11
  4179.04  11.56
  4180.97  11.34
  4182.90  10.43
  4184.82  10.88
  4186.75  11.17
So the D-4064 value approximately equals 112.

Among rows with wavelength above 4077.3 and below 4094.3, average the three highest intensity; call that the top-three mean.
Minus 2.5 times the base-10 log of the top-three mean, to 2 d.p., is -2.68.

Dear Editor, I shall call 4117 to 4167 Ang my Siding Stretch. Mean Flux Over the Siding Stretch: 11.4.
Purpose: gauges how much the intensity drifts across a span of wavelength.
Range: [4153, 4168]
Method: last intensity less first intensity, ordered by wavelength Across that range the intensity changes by 0.4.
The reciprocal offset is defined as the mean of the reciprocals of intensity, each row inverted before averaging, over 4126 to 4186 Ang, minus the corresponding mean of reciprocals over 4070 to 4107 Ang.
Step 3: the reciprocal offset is -0.011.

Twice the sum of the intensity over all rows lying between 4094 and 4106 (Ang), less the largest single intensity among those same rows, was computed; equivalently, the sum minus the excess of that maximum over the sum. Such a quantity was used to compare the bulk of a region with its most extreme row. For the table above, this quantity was 97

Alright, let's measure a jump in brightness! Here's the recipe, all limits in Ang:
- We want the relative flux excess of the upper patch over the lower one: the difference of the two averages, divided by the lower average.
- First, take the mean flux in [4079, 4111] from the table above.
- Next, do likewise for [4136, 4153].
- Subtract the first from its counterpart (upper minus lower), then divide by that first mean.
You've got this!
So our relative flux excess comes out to 0.11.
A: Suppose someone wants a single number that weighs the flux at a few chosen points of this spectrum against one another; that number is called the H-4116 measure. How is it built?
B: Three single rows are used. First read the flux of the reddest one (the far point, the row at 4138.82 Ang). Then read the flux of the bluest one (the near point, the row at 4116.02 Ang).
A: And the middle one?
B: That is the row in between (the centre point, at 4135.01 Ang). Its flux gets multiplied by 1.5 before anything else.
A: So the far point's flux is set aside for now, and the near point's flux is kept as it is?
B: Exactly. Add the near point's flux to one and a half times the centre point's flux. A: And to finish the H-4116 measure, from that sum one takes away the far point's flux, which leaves 17.8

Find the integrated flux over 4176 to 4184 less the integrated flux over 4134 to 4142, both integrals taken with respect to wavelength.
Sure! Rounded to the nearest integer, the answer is -7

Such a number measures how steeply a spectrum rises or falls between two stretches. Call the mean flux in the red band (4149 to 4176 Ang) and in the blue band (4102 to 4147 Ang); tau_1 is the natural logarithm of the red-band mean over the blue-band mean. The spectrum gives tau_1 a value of -0.01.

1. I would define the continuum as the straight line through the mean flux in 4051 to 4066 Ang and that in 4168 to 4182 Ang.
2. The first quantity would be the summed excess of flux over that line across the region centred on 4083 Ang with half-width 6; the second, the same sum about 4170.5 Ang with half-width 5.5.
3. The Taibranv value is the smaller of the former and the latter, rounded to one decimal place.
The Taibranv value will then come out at -1.4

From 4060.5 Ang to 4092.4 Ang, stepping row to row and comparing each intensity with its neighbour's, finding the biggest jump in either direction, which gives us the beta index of 1.8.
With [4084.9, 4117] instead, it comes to 2.4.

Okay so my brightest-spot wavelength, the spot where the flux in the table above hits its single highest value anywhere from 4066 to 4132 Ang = 4129.31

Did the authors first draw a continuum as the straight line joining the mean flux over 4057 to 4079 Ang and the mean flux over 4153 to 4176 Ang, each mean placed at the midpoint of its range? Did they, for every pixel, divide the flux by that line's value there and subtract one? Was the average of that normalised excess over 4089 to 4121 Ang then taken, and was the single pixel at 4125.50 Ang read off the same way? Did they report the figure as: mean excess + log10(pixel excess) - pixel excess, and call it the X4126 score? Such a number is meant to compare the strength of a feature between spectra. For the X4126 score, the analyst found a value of -1.31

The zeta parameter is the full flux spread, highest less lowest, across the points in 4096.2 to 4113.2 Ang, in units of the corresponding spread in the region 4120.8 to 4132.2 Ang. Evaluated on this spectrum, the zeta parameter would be 4.1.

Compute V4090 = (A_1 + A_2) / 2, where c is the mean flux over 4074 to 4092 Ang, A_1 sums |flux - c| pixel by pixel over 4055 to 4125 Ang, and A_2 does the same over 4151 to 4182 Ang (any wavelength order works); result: 19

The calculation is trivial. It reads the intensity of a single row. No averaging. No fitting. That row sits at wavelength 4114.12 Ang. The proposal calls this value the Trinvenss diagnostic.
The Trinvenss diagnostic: 12.01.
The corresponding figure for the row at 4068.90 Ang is 11.91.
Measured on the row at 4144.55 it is 11.19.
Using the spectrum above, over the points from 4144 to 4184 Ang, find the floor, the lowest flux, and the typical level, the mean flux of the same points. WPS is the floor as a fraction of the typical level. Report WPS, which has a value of 0.942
